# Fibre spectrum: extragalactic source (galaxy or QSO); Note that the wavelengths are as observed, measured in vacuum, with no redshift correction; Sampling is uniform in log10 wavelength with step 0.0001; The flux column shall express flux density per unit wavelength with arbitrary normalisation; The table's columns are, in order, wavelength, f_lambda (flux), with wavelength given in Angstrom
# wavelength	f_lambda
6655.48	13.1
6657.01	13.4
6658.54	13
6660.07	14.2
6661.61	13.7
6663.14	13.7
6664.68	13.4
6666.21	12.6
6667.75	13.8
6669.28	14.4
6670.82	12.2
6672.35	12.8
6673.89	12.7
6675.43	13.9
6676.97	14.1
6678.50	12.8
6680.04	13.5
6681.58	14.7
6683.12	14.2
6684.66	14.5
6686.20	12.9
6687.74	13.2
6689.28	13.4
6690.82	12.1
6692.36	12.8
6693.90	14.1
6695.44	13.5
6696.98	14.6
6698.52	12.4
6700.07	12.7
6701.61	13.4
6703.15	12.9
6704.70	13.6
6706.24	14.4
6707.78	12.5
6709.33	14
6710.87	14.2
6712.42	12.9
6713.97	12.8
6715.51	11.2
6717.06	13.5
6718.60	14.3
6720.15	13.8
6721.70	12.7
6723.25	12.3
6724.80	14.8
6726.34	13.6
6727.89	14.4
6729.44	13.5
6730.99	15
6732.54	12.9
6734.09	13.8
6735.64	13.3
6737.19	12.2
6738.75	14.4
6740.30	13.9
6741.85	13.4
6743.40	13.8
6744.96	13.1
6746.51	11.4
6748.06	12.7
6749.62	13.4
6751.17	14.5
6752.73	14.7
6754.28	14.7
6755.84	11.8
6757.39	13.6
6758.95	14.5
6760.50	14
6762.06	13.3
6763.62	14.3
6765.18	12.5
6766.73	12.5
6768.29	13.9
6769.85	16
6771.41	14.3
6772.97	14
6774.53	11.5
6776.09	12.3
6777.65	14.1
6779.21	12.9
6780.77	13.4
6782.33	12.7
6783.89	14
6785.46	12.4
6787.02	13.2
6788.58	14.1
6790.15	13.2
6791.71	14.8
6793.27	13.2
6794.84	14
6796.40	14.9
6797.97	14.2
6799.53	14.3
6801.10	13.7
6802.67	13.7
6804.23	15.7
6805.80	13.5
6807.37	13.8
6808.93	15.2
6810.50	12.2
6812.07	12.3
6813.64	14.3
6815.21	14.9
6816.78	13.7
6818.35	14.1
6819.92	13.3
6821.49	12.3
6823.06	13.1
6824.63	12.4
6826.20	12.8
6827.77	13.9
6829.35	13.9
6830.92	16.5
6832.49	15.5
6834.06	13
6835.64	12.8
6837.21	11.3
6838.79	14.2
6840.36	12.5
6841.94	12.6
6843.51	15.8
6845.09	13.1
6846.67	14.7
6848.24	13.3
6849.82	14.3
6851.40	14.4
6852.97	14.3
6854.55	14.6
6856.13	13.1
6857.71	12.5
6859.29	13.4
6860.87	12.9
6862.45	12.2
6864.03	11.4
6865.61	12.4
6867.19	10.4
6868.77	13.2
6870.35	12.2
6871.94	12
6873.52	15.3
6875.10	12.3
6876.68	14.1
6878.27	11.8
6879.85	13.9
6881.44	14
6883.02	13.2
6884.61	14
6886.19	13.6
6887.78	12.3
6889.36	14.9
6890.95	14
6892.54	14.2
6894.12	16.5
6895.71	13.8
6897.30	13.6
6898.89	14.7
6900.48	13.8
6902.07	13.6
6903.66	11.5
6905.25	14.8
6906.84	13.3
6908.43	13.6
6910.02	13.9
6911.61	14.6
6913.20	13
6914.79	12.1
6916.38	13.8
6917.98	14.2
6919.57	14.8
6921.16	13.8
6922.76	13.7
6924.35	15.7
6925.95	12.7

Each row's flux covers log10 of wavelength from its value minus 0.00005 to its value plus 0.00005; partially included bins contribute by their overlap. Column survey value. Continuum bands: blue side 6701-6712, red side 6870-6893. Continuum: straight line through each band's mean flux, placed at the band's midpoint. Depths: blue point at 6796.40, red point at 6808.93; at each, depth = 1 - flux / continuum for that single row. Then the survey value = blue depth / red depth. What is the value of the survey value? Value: 0.8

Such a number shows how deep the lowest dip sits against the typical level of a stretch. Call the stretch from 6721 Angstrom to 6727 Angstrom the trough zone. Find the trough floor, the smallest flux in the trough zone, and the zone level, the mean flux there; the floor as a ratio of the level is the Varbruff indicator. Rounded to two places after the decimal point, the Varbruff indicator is 0.92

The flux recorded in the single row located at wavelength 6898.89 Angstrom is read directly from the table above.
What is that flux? 14.7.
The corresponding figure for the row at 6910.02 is 13.9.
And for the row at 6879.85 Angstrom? 13.9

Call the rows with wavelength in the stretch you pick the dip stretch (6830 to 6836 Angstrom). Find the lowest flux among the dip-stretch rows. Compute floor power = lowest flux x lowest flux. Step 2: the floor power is 164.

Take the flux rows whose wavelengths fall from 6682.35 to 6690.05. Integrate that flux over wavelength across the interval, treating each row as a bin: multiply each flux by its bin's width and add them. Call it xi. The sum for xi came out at 105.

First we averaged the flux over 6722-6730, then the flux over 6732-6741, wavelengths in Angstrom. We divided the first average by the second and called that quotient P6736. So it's 1.02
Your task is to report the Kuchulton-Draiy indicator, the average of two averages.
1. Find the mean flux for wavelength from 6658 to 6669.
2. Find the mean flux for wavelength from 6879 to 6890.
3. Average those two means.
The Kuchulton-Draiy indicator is 13.6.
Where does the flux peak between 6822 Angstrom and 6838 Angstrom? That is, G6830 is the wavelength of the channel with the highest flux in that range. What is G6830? 6830.92 Angstrom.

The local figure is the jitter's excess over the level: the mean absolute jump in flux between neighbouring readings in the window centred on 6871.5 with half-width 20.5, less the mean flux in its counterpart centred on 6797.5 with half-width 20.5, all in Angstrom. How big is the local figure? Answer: -12.5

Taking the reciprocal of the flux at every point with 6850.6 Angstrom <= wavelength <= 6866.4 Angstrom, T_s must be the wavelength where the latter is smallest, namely 6854.55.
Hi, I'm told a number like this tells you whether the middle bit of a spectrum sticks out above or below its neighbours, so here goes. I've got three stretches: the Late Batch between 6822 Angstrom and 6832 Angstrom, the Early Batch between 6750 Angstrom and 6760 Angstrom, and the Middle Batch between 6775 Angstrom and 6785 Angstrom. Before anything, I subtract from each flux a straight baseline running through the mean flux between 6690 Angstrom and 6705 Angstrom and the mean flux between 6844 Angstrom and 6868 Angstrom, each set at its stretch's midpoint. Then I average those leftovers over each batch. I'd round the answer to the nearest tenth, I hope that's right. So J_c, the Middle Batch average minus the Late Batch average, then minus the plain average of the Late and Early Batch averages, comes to -1.3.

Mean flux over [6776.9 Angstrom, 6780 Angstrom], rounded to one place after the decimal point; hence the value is 13.5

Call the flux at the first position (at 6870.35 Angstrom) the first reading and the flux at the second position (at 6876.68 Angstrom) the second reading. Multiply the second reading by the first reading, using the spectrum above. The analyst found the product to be 172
